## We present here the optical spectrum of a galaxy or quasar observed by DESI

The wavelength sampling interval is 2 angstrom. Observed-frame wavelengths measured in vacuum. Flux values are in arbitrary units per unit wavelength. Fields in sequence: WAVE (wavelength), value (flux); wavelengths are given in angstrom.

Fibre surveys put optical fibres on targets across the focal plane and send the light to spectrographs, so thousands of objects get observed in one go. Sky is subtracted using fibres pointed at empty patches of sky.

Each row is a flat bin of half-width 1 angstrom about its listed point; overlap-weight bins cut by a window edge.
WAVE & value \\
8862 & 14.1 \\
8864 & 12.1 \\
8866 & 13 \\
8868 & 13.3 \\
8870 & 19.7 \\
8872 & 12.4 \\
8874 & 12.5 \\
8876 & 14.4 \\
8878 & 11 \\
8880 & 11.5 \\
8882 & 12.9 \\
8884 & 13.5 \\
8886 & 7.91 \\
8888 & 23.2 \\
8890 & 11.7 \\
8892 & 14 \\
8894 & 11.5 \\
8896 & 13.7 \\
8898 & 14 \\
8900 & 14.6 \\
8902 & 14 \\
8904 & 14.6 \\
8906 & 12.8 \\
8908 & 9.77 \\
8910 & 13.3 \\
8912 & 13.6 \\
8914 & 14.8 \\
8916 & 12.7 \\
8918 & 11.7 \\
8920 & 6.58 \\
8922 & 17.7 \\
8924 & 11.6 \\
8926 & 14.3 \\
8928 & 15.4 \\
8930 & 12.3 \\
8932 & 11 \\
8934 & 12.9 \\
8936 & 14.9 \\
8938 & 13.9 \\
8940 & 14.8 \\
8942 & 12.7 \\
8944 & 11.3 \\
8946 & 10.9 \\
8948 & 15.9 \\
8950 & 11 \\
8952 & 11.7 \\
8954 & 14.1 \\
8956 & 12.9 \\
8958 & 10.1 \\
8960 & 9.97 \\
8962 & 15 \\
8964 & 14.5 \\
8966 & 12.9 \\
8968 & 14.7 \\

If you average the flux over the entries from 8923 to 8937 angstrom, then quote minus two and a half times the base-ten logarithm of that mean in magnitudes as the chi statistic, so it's -2.80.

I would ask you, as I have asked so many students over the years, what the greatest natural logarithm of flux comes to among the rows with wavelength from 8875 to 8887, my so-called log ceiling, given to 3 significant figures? 2.67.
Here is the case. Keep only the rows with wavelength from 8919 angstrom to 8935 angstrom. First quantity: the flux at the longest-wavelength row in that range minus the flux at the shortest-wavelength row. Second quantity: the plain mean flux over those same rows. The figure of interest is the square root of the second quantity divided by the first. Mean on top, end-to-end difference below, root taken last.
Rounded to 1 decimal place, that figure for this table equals 1.4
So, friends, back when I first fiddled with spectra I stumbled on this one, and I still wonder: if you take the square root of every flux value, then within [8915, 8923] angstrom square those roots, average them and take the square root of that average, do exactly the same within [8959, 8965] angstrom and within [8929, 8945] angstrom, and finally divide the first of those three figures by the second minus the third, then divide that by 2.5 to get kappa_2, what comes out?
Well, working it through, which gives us 56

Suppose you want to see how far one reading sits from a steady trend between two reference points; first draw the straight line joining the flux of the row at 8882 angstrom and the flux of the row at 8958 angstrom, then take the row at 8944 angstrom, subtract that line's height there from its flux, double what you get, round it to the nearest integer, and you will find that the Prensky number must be 1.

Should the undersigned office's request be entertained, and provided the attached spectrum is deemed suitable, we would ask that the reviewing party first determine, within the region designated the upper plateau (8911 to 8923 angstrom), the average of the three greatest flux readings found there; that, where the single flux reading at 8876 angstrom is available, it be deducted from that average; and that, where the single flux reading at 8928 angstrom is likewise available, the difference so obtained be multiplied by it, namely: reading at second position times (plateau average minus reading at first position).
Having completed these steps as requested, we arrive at 15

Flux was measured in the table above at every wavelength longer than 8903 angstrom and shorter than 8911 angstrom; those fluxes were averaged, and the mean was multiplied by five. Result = 63.1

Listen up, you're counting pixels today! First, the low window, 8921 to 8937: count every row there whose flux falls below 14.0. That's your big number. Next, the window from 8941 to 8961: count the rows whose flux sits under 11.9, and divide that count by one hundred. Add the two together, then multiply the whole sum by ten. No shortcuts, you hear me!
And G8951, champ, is 40.6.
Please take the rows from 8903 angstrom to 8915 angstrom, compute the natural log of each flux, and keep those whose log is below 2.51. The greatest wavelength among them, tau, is 8908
